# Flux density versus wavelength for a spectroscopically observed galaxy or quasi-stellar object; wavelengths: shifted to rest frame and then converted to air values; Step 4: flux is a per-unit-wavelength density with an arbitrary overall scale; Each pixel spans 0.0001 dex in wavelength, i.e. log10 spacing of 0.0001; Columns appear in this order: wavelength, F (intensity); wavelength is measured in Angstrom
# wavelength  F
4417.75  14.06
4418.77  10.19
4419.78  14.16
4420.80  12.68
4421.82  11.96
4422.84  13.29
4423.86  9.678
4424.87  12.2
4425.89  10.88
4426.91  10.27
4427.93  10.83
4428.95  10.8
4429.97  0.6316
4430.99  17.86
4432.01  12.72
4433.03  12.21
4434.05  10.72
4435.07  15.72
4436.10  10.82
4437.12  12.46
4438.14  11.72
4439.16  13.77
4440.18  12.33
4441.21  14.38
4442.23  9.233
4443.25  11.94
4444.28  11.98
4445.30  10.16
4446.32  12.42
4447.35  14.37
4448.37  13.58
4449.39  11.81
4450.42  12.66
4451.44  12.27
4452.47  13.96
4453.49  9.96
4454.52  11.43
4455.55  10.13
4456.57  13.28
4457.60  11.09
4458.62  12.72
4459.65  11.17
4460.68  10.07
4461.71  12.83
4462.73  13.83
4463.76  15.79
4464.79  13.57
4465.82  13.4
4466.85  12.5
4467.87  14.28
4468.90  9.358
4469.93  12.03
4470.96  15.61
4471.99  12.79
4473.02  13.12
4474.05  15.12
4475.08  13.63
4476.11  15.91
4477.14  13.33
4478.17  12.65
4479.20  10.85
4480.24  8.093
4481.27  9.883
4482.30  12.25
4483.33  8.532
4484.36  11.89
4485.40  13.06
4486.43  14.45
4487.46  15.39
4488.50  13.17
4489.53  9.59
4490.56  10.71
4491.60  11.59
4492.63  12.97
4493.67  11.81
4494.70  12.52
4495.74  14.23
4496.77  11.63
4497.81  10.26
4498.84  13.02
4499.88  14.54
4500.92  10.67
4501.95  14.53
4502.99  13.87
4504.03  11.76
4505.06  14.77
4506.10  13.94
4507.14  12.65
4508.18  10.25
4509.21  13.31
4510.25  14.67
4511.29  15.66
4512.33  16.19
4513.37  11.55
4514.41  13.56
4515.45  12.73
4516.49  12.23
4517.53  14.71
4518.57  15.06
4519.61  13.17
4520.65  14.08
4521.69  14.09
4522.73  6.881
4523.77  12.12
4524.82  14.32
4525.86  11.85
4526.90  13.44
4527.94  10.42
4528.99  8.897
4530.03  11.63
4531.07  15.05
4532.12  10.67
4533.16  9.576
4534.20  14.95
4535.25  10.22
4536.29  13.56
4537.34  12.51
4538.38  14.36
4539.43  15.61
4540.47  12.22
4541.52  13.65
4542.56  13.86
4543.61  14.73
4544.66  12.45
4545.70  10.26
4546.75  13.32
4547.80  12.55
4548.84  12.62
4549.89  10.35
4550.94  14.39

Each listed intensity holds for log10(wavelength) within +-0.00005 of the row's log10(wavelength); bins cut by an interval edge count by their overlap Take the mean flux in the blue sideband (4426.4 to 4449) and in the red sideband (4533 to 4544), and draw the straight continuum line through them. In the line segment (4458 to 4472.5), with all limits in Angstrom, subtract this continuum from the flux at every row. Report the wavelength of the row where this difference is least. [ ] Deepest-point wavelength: 4468.90 Angstrom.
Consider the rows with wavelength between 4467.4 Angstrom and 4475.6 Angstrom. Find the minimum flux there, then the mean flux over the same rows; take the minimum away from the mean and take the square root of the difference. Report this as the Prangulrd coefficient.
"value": 1.97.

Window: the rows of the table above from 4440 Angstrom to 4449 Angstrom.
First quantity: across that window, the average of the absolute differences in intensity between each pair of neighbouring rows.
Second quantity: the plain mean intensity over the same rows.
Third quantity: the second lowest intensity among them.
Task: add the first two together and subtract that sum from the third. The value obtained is -4.2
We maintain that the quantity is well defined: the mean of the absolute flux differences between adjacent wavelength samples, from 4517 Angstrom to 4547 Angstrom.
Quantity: 2.5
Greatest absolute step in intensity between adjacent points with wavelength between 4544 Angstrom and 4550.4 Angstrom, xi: 3.1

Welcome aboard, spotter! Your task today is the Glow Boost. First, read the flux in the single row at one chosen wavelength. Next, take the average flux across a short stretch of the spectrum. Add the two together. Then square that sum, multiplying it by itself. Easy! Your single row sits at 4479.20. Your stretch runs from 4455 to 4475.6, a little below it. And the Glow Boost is 560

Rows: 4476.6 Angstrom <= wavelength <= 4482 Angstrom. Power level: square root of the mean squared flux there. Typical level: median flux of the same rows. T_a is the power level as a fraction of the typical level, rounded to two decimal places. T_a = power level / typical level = 1.03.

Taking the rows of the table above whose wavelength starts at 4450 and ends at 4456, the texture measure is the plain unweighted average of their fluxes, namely 11.7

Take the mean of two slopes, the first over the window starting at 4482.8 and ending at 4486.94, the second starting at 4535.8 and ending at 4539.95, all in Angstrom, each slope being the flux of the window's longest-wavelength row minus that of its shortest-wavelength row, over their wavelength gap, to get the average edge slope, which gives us 1.3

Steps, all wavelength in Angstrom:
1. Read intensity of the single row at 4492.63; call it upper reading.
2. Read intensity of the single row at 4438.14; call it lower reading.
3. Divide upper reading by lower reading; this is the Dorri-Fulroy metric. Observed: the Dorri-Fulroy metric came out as 1.11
